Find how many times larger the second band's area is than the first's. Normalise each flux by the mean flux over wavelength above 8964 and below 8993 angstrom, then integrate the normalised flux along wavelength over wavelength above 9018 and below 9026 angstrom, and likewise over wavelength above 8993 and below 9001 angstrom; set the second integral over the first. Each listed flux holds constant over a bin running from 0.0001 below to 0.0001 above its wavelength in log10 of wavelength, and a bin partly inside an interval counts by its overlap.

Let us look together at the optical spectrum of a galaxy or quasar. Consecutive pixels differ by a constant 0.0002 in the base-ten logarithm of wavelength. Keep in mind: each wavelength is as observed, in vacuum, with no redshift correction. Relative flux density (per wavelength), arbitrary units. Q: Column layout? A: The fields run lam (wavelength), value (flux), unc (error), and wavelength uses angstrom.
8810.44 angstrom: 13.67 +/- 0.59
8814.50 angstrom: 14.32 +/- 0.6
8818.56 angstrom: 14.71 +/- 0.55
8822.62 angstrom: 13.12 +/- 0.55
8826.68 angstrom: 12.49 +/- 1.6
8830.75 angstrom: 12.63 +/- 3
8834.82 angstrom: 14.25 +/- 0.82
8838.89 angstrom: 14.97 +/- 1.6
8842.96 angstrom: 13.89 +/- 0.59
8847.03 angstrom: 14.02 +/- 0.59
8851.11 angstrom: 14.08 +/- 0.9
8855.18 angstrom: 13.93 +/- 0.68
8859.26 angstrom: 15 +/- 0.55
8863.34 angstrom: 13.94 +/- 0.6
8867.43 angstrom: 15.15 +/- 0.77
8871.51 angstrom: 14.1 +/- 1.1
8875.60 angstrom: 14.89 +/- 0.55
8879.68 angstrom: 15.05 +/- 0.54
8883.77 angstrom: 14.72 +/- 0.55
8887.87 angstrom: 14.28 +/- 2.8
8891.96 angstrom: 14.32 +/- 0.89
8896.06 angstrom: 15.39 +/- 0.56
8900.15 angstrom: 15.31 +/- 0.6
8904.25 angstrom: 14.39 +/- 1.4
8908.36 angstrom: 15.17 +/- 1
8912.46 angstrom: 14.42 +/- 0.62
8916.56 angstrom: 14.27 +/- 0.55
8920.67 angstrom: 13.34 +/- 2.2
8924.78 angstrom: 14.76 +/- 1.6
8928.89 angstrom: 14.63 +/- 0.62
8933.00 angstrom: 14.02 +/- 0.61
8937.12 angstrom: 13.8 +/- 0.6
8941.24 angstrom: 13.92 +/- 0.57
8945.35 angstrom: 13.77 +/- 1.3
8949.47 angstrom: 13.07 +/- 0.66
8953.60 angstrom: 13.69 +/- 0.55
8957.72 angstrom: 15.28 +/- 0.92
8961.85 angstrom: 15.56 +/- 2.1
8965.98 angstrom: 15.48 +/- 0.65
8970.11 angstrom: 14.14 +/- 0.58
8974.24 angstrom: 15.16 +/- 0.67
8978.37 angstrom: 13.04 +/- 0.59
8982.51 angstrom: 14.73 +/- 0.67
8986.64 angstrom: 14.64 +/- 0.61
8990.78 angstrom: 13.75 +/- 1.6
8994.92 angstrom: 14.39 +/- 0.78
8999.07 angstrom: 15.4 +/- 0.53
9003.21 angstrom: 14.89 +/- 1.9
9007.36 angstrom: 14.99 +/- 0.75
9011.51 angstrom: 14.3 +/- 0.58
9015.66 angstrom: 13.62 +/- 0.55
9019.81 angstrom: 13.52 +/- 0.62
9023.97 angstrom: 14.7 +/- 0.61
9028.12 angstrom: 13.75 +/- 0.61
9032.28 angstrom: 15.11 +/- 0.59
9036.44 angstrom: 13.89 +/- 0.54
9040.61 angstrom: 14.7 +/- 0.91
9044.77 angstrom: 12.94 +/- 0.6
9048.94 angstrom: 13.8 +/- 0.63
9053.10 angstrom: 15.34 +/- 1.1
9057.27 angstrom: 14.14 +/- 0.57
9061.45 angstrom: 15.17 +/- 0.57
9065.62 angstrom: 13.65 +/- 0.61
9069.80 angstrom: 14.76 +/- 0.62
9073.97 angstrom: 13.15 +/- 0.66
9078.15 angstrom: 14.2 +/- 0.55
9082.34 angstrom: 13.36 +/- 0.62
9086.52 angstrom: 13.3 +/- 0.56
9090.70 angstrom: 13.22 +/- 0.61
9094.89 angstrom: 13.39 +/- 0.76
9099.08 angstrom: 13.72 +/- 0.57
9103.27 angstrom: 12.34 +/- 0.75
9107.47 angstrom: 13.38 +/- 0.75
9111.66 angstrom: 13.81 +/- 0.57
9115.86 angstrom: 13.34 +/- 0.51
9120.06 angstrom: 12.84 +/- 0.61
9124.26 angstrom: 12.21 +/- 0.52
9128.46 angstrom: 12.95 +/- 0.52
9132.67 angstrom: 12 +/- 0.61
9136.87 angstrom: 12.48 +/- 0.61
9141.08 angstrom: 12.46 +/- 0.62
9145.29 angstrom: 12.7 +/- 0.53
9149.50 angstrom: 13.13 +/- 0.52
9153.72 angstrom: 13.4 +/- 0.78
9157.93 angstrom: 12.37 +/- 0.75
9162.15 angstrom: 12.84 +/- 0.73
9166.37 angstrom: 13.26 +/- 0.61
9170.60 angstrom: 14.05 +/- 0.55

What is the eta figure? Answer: 1.05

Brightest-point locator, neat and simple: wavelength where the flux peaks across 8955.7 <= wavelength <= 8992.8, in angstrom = 8961.85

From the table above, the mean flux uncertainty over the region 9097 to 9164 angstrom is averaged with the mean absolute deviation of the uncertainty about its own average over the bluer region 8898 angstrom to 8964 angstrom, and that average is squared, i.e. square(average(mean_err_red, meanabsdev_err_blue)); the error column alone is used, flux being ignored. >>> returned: 0.290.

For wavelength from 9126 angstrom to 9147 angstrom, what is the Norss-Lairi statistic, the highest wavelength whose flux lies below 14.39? 9145.29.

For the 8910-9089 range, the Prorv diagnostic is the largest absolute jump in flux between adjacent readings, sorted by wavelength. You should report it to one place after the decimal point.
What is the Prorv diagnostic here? 2.1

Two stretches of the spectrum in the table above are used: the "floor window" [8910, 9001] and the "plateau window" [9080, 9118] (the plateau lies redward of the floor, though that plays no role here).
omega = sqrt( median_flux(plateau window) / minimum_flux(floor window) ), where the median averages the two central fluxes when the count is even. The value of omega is 1.01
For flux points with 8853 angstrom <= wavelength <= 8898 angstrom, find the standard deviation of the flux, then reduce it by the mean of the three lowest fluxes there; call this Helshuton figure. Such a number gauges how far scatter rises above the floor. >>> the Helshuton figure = -13.5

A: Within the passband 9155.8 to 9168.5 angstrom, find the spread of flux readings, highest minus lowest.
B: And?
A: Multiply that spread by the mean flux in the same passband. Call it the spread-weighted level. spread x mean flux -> 11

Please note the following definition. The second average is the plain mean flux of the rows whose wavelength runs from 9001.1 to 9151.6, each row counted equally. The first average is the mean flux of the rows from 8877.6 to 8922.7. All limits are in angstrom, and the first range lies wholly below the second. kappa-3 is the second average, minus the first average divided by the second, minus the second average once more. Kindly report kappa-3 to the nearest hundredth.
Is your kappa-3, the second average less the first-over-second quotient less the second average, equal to -1.07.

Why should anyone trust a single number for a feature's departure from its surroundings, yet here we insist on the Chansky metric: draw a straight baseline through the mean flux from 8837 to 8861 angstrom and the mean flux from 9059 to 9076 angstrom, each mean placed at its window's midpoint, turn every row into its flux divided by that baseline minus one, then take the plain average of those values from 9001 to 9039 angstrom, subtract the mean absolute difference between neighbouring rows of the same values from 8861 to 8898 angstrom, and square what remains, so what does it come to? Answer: 0.0014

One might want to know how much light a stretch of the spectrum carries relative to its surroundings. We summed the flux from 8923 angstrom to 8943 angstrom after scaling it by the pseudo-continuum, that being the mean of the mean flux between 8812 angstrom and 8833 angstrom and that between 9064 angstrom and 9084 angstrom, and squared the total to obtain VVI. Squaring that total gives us 27.2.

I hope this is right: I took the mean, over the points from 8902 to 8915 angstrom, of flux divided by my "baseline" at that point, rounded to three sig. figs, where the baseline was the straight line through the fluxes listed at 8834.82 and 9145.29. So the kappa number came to 1.06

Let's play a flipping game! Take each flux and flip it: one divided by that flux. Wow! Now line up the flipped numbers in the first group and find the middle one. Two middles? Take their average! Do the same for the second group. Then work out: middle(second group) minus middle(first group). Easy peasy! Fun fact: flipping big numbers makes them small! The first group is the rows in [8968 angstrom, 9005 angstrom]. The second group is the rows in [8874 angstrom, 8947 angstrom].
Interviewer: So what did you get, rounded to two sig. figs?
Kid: 0.0011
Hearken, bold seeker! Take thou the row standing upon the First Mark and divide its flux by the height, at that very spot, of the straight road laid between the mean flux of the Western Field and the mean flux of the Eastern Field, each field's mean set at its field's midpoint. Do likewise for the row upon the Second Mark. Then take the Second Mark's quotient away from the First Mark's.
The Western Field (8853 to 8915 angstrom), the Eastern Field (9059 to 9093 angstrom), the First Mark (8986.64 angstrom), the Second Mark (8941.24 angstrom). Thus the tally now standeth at 0.064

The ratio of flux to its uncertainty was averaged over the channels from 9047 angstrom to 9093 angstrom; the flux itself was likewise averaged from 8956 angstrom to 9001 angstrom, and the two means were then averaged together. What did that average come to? 18.5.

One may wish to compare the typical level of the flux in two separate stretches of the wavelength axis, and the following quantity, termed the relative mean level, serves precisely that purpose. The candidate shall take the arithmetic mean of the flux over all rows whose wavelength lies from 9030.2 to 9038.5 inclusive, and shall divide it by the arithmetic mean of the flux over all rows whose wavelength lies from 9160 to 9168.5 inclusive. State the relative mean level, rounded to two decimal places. 1.11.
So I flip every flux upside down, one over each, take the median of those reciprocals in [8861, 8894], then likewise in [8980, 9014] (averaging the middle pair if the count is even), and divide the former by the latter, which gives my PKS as 1.01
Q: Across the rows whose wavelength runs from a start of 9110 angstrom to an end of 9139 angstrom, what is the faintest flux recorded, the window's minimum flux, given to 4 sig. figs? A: 12.00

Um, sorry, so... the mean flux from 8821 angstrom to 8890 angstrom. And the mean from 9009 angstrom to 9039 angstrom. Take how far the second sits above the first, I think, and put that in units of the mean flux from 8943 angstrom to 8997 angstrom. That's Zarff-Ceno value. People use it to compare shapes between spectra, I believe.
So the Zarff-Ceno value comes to -0.001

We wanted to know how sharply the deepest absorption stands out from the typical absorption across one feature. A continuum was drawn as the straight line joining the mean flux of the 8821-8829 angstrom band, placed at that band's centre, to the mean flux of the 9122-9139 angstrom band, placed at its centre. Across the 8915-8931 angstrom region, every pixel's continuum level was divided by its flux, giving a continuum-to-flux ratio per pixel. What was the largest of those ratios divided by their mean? 1.07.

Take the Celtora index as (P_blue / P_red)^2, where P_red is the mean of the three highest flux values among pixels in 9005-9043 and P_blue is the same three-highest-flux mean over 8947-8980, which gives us 1.07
